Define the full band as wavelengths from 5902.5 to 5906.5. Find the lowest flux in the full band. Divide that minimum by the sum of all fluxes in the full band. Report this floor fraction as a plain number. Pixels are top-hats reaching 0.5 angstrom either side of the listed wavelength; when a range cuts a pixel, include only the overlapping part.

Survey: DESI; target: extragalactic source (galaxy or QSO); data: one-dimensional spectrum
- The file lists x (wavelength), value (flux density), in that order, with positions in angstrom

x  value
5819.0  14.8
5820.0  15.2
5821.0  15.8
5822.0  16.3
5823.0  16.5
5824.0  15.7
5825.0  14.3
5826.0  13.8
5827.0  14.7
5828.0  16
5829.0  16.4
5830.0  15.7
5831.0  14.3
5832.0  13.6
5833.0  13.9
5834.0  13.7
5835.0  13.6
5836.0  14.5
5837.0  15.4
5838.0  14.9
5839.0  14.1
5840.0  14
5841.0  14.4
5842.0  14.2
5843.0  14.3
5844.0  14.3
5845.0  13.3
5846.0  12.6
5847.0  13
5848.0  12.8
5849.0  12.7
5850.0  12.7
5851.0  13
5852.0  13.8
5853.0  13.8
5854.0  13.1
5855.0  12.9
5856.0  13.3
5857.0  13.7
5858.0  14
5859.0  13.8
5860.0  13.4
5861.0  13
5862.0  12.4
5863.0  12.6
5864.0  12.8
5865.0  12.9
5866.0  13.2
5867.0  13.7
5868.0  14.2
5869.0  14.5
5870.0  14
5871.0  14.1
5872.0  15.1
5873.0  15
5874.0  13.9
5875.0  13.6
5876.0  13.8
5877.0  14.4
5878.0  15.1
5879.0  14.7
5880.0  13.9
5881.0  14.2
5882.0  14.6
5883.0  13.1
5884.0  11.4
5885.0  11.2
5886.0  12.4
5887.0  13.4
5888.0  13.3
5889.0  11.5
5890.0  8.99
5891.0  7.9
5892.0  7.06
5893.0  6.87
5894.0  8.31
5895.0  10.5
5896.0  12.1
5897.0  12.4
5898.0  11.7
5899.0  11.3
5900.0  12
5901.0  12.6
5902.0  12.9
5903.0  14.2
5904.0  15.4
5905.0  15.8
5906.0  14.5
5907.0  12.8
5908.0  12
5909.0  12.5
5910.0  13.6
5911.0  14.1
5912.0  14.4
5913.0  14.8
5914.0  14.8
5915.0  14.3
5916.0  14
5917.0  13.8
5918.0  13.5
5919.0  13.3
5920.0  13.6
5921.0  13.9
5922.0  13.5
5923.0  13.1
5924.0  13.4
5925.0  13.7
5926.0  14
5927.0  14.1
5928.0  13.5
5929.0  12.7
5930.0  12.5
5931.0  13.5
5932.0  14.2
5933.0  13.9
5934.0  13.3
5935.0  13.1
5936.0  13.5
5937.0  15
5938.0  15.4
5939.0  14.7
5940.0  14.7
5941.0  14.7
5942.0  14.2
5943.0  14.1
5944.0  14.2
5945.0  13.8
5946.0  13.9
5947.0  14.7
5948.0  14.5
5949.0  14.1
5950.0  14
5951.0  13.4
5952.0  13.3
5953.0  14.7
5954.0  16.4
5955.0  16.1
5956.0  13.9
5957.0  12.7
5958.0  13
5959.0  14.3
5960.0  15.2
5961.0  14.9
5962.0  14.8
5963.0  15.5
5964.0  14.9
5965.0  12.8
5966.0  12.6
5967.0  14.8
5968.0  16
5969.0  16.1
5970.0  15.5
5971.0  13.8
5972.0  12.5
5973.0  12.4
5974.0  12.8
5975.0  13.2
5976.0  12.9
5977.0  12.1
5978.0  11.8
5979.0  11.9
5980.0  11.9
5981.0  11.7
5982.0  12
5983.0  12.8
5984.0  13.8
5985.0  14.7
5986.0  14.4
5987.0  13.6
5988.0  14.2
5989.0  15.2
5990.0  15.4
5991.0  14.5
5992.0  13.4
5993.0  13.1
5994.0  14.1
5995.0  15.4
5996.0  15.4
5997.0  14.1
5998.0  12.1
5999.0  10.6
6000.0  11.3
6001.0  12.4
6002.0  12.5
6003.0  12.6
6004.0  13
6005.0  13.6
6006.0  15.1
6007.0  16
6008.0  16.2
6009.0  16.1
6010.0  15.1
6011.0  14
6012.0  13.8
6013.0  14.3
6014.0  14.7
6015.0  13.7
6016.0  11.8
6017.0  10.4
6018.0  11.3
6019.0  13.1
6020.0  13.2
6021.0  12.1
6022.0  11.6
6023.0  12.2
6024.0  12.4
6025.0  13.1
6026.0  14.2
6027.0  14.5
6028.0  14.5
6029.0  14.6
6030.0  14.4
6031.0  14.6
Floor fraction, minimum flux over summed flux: 0.237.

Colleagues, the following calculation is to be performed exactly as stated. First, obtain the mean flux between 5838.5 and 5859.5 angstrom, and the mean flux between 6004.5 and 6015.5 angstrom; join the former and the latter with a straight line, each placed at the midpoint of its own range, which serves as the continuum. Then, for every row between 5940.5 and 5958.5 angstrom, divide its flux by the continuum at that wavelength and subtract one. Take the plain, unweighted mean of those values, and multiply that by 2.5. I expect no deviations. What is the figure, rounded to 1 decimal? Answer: 0.0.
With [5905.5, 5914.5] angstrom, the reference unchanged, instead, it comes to 0.0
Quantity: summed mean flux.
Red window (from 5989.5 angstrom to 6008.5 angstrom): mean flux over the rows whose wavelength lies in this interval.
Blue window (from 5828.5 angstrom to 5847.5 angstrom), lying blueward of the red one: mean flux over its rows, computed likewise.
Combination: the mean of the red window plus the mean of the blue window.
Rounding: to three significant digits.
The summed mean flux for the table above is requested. 27.9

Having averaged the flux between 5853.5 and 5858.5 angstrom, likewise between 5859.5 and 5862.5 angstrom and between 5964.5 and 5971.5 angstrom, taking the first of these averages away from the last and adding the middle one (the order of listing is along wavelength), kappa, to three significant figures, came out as 14.0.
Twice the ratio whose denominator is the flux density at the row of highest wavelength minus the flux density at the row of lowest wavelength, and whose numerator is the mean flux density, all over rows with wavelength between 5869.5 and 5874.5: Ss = -288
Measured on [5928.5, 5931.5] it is 32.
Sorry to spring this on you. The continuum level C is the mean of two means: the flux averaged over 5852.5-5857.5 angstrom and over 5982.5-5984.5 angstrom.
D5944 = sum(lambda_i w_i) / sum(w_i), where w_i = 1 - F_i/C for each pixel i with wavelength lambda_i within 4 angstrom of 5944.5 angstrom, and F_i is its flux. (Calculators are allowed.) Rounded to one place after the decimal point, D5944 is 5944.5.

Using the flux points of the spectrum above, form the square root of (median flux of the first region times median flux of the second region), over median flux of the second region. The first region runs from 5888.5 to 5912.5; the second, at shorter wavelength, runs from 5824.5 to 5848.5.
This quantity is 0.93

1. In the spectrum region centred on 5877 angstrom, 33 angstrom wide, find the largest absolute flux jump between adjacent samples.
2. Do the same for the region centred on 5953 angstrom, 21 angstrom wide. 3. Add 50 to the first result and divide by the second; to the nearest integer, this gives 24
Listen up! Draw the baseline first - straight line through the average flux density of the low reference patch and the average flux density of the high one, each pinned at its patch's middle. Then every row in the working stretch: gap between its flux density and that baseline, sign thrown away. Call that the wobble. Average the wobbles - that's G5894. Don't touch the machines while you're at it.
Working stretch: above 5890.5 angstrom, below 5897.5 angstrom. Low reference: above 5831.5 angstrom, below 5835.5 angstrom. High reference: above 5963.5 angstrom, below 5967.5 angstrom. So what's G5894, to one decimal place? 4.4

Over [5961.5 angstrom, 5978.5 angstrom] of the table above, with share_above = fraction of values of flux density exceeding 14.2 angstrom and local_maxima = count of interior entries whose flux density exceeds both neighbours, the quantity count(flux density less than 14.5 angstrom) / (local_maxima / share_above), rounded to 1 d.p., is 1.4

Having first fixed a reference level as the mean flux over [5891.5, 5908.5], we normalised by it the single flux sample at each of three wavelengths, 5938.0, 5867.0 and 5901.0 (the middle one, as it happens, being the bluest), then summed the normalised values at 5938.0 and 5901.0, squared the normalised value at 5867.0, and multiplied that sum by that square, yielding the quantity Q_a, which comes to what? 3.1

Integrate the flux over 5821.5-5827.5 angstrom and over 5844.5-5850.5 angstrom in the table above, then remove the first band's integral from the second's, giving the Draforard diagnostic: -14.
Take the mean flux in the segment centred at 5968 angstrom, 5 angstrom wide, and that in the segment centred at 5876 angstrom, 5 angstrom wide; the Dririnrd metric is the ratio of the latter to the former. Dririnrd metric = 0.94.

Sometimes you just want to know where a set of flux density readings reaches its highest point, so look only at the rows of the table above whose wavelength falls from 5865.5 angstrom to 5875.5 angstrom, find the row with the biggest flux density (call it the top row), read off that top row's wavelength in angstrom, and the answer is 5872.0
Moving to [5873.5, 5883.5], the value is 5878.0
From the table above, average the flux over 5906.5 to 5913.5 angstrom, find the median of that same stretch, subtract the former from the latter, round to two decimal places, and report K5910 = 0.14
